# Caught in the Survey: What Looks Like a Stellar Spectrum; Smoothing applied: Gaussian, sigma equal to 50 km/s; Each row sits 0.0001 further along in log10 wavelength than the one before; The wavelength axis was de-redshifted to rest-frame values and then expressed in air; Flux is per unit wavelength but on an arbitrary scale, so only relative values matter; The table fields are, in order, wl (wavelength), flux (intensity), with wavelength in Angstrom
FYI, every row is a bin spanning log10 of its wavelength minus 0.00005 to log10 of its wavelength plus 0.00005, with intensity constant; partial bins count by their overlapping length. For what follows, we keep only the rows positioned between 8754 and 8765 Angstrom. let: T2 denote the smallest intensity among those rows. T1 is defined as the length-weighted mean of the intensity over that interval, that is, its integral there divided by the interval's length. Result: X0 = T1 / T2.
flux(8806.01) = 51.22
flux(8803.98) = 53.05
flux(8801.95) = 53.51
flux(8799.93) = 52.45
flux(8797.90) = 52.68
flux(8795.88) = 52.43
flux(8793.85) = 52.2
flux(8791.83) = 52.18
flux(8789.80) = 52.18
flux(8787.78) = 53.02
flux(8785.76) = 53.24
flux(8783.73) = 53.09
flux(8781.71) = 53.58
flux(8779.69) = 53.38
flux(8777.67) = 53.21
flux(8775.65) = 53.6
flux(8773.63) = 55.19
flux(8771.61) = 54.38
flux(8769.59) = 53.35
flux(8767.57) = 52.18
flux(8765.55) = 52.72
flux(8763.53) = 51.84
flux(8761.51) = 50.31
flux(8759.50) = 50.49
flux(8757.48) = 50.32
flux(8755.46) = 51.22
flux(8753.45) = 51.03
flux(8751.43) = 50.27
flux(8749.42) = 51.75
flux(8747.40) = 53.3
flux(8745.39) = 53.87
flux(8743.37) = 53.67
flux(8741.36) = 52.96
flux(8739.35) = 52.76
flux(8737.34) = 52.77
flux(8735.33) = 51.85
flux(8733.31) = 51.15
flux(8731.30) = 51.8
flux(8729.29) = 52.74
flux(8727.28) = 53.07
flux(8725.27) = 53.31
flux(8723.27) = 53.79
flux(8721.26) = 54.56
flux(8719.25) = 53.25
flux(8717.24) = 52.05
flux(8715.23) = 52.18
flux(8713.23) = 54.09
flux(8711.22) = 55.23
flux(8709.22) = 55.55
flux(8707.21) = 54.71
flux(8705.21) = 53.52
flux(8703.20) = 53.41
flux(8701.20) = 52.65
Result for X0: 1.01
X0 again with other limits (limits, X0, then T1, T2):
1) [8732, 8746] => 1.03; 52.6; 51.15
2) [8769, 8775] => 1.02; 54.3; 53.35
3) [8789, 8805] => 1.01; 52.6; 52.18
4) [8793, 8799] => 1.00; 52.4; 52.2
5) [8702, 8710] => 1.01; 54.2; 53.41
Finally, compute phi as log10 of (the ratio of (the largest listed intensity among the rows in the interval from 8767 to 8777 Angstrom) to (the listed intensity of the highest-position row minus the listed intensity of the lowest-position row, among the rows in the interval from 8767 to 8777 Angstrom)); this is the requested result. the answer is 1.59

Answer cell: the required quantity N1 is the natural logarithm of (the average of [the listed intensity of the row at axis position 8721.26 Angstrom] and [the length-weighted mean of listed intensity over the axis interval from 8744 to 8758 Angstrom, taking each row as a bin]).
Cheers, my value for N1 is 3.97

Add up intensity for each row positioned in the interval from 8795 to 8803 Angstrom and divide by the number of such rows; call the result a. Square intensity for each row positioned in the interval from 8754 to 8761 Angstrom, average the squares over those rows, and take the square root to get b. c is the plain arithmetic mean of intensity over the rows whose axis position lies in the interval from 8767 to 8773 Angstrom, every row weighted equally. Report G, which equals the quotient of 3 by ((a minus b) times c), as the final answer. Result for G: 0.03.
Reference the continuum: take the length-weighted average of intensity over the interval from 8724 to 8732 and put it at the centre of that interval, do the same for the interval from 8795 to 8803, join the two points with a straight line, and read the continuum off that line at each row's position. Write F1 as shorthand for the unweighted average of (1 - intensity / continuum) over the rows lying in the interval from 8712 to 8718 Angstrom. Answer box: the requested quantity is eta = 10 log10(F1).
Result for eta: -28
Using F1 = 0.002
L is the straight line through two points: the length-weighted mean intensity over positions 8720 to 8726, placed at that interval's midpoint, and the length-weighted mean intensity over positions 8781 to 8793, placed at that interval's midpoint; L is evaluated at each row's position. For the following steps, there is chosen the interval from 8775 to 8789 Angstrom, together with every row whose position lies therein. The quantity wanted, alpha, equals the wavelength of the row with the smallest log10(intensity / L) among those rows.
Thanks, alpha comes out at 8787.78 Angstrom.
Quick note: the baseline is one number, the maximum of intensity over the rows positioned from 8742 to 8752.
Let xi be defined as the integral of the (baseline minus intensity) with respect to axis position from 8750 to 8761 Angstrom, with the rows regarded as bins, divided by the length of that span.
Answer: 3.18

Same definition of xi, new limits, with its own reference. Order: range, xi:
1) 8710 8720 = 0.46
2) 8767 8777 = 0.08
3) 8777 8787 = 0.57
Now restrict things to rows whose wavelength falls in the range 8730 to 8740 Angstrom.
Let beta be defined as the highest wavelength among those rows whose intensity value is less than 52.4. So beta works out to 8735.33 Angstrom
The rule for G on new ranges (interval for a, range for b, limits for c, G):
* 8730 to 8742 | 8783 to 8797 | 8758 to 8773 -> -0.14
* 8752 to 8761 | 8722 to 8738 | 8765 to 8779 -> -0.03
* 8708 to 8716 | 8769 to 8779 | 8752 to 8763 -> 0.19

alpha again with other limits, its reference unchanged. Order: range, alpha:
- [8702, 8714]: 8703.20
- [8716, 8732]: 8731.30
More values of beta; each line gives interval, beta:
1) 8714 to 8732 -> 8731.30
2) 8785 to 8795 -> 8793.85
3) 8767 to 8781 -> 8767.57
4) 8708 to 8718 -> 8717.24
